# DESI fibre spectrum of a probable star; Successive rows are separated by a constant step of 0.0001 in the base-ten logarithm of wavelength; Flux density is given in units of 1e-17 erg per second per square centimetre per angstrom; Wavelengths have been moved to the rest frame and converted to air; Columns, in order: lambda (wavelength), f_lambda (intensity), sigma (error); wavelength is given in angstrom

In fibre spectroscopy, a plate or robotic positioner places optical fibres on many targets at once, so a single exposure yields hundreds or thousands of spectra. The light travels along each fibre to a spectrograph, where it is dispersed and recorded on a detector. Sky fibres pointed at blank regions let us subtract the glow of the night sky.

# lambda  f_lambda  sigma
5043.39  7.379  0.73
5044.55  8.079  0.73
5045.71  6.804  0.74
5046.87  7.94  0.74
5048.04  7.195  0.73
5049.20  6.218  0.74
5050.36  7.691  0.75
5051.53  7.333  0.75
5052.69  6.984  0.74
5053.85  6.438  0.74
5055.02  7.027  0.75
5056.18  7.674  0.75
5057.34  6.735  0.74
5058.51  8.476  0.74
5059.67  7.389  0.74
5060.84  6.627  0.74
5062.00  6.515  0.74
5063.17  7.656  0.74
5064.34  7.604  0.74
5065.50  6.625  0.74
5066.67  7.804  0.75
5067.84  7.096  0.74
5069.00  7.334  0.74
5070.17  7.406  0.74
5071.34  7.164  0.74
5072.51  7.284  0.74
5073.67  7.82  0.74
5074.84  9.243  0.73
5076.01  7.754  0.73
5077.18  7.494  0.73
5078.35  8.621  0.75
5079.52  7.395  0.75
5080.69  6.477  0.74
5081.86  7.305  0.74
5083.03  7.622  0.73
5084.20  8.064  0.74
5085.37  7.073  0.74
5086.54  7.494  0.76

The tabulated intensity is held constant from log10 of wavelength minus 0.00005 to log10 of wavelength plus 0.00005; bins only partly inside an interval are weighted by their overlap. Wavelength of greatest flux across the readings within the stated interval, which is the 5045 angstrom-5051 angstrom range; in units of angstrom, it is 5046.87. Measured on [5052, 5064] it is 5058.51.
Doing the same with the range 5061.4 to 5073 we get 5066.67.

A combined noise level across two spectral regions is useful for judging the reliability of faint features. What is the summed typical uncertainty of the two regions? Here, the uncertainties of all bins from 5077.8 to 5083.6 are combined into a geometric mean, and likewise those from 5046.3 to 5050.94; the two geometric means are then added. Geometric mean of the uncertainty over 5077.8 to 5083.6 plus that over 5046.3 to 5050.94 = 1.48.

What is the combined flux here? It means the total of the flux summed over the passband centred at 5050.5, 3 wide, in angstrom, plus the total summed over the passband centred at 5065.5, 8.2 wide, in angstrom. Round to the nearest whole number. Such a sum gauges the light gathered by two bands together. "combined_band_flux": 72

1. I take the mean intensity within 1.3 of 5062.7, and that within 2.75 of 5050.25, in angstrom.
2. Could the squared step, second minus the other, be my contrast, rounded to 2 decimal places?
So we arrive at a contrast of 0.00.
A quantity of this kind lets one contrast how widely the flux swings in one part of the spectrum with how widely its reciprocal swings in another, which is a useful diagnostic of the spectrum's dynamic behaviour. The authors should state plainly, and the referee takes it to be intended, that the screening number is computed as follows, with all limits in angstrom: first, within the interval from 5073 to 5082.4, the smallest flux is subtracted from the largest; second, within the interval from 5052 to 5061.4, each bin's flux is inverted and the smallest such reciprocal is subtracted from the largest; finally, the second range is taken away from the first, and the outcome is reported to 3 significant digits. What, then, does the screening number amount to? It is 2.73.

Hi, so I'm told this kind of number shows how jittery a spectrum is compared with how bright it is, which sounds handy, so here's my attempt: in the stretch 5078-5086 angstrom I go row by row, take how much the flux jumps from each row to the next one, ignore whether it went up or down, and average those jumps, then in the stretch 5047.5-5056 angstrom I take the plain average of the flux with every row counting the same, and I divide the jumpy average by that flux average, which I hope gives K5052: 0.11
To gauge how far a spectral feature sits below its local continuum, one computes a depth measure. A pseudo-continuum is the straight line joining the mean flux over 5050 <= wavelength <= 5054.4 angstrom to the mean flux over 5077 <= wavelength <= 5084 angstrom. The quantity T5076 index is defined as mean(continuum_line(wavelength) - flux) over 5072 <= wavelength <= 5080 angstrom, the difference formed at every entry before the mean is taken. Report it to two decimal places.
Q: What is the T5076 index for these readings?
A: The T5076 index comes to -0.51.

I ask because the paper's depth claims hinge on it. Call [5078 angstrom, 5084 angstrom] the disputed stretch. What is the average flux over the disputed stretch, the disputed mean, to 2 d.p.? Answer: 7.48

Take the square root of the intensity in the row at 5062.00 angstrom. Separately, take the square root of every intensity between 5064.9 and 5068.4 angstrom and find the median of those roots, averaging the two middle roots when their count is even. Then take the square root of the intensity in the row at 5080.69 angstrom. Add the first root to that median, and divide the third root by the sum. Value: 0.49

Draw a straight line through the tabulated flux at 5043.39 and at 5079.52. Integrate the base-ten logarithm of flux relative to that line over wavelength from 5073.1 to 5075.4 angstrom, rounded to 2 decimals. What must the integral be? 0.14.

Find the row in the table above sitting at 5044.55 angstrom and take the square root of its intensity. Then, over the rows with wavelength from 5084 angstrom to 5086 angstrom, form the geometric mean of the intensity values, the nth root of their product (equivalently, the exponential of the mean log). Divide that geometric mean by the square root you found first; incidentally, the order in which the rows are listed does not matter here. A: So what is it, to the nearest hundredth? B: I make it 2.66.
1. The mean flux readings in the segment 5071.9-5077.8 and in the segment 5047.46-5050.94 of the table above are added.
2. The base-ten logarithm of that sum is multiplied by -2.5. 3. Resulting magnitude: -2.94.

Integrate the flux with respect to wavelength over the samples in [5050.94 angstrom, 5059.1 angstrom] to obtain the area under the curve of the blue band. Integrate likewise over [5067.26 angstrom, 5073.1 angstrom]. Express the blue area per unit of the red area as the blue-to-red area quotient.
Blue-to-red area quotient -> 1.4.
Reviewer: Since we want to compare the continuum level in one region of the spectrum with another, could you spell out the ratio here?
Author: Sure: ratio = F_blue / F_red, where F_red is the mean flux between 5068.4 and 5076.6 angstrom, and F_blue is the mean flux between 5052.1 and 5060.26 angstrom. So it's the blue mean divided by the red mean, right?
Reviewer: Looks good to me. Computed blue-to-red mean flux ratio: 0.94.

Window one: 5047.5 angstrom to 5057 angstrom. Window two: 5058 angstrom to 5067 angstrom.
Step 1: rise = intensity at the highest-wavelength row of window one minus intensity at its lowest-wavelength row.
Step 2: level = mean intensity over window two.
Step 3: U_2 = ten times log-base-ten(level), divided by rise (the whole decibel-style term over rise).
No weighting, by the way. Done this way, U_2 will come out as 18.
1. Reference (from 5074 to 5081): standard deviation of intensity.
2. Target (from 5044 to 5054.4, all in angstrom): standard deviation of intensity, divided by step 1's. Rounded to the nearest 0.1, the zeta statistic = 0.7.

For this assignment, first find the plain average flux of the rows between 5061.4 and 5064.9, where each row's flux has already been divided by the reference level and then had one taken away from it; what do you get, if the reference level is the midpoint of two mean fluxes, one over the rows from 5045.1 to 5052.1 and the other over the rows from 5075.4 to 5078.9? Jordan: -0.042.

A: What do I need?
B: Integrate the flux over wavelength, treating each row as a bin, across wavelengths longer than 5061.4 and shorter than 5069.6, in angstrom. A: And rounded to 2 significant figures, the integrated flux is 59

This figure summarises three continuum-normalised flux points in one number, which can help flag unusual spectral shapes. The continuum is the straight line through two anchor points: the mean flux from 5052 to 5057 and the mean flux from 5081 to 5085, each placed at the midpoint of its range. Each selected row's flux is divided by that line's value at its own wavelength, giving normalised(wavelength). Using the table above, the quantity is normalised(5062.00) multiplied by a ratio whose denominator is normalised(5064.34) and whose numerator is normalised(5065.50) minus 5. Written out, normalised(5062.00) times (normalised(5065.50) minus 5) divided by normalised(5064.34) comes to -3.5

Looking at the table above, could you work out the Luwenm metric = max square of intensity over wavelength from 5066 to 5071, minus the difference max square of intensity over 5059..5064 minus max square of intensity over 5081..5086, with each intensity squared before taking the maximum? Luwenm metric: 67.3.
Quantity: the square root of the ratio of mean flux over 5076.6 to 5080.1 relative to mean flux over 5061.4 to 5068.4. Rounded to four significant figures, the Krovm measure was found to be 1.042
